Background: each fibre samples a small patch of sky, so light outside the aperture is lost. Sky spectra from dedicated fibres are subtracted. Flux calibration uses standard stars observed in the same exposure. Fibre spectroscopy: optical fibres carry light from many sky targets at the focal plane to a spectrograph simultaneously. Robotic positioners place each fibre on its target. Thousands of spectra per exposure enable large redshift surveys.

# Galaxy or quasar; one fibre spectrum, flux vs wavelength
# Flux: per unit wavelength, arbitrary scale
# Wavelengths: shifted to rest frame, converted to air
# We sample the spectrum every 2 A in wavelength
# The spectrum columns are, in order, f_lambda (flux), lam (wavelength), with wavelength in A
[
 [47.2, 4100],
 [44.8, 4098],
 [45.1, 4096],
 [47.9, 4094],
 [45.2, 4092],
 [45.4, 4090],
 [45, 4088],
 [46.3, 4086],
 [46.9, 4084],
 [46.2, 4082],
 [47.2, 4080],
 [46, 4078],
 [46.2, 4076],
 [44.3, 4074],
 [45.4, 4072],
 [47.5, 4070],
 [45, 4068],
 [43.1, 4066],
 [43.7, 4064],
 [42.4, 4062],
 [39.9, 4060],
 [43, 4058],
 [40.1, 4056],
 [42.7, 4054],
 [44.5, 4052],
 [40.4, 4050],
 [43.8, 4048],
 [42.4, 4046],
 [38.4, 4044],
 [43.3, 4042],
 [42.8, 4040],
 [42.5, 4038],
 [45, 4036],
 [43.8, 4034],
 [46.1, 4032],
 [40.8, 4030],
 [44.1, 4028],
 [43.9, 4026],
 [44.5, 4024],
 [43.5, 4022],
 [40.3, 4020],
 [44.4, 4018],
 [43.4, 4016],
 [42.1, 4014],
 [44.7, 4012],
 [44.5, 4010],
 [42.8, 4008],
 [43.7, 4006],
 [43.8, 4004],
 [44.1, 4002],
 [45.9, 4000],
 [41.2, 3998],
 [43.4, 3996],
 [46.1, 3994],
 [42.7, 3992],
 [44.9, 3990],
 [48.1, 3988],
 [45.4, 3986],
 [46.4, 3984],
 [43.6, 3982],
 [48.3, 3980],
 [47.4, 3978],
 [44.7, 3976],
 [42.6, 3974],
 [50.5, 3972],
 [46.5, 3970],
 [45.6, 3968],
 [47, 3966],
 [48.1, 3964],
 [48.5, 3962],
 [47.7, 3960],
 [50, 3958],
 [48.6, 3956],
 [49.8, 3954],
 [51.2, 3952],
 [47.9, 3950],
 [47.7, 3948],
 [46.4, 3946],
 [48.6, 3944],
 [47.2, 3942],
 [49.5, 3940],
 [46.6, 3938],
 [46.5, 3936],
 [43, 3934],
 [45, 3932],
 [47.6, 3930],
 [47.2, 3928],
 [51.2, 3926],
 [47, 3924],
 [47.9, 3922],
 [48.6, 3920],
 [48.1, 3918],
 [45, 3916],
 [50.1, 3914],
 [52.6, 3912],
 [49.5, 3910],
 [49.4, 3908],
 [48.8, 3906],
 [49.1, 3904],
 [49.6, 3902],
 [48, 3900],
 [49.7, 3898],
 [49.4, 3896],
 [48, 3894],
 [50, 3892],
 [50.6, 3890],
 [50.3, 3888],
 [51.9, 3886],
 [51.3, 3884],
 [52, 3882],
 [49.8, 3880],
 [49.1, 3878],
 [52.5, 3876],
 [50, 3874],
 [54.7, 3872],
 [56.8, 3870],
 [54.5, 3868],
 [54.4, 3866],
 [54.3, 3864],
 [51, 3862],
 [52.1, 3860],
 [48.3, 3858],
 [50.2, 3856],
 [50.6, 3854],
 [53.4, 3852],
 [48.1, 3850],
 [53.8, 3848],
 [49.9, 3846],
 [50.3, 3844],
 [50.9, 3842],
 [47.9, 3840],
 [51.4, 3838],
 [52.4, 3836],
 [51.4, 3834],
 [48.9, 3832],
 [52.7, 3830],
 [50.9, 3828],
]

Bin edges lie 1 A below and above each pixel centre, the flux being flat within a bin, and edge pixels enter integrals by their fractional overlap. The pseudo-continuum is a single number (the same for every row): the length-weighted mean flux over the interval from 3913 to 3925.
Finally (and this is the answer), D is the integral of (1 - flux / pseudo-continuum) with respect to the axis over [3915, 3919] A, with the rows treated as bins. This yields 0.1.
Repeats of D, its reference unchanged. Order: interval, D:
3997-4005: 0.7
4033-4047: 1.5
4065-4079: 0.7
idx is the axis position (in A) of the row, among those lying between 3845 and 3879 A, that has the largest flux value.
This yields 3870 A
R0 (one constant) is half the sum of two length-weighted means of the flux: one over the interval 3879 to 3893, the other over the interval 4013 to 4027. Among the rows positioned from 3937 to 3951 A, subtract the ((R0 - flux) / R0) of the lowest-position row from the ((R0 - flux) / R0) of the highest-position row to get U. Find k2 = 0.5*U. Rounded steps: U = -0.03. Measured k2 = -0.01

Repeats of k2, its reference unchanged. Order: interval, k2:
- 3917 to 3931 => 0.01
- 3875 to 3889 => 0.02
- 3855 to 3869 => -0.05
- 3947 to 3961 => 0.00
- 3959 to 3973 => -0.03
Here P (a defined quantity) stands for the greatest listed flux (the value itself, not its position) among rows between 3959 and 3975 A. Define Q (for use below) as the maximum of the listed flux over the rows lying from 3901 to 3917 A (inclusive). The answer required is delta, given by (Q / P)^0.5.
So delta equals 1.02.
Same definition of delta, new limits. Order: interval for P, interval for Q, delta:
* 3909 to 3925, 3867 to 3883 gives 1.04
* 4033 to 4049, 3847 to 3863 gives 1.09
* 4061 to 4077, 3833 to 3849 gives 1.06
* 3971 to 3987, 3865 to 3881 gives 1.06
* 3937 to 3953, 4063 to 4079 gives 0.96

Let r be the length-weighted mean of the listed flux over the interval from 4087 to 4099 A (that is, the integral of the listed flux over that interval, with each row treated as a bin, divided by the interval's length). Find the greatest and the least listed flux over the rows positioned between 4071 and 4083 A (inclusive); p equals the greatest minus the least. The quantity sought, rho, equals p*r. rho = 132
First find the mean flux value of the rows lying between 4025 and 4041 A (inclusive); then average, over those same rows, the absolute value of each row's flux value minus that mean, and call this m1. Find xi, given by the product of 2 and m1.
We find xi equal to 2.4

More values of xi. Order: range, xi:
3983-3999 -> 3.5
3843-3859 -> 3.0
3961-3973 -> 2.7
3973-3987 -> 3.2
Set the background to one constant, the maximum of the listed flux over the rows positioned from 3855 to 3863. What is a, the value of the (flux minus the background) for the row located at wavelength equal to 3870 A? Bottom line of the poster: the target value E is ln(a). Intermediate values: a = 4.7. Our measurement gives 1.5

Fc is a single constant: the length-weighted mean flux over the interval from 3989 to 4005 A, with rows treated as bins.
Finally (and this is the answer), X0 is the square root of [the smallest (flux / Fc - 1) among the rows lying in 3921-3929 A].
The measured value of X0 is 0.26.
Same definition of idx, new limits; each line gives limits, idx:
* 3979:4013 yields 3980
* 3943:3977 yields 3952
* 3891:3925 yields 3912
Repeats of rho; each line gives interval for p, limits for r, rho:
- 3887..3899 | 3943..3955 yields 126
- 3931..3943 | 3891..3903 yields 319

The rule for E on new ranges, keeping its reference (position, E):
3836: -1.2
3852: 0.3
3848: 0.5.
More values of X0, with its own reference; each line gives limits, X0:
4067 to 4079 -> 0.08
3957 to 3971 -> 0.19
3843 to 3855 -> 0.30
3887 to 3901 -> 0.30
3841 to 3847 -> 0.37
